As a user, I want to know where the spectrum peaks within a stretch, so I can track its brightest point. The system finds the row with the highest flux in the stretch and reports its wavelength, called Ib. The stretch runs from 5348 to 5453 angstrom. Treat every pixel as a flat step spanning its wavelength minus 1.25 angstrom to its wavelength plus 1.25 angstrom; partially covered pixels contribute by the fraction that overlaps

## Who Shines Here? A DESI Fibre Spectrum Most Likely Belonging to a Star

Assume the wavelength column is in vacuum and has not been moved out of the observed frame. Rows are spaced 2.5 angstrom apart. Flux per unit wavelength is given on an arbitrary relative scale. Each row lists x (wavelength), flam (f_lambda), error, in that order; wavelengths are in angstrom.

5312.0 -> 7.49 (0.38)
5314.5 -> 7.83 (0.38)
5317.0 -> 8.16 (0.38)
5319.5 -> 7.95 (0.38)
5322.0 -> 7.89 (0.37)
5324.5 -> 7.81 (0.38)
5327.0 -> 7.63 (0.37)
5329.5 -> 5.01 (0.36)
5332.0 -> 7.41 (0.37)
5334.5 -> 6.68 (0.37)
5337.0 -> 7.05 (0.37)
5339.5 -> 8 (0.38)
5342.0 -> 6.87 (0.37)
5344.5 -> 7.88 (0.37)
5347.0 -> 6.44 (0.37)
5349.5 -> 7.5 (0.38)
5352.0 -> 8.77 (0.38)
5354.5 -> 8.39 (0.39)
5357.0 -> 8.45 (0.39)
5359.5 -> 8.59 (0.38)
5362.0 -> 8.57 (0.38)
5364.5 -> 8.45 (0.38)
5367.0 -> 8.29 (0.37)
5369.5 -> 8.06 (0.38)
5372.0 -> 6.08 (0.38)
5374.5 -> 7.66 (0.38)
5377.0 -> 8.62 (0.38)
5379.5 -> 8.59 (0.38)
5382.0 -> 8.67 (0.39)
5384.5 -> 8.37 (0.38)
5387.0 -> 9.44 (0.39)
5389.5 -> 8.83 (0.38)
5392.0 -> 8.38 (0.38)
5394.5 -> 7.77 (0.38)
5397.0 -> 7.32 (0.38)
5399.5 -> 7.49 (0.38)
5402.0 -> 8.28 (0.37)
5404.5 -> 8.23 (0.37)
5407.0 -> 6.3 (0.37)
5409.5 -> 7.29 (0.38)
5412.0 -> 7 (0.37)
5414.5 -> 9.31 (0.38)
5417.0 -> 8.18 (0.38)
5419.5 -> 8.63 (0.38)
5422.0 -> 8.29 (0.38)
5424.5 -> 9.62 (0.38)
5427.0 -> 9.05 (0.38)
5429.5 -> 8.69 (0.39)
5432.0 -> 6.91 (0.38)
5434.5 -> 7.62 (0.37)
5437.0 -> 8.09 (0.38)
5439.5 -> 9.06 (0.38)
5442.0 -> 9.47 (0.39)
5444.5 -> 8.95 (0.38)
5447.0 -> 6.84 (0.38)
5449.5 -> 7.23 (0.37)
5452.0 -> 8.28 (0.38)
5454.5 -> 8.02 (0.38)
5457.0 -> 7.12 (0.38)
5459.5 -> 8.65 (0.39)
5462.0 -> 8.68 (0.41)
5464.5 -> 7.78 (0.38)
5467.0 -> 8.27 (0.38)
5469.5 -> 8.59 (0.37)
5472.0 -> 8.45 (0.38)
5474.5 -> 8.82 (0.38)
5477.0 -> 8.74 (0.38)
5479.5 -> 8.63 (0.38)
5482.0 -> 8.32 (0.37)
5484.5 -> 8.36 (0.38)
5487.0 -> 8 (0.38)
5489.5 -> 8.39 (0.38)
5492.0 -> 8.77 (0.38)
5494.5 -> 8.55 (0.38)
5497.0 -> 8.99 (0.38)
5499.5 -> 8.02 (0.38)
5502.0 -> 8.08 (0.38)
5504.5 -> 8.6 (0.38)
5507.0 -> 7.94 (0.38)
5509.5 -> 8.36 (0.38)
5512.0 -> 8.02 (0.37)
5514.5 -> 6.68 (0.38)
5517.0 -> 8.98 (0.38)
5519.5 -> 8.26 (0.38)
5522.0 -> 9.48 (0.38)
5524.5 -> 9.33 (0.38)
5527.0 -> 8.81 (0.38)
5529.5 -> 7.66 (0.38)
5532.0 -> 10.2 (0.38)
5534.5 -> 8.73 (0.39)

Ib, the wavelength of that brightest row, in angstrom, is 5424.5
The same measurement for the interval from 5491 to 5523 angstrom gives 5522.0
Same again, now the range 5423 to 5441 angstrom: 5424.5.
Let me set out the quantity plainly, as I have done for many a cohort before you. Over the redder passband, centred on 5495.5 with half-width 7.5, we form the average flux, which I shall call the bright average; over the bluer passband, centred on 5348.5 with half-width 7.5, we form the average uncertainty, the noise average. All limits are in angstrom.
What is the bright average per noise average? 22.5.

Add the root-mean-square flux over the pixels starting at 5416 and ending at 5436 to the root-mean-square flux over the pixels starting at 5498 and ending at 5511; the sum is 16.6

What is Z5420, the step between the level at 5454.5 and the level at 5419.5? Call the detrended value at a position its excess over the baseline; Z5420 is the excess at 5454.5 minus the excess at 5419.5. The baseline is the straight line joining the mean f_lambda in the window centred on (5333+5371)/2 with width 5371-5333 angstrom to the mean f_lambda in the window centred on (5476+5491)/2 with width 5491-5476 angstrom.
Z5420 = -0.8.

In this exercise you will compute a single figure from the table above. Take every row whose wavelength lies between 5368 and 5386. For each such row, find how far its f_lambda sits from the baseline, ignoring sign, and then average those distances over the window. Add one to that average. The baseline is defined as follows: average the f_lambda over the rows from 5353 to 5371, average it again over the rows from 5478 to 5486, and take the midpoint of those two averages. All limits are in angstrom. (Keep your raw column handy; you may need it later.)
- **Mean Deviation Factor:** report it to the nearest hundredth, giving 1.59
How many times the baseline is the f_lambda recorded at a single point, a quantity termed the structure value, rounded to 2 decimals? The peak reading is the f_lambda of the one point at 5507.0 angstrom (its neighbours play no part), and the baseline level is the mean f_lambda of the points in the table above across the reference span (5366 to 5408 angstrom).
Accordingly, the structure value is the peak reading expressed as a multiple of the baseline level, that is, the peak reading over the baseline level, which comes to 0.99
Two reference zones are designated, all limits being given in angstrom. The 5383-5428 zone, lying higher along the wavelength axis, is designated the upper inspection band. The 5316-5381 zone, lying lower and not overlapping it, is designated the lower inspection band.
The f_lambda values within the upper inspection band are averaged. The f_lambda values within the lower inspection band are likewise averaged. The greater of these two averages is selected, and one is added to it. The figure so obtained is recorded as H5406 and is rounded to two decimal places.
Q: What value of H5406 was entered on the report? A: 9.21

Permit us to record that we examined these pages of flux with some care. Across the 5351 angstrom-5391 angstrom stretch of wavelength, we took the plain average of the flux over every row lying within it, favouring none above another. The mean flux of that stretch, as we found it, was 8.4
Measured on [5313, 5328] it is 7.9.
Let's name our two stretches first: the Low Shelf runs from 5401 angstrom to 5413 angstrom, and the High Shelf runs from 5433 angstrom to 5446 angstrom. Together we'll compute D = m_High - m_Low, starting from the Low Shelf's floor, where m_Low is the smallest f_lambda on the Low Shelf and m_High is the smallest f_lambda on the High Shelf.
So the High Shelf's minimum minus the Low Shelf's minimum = 1.3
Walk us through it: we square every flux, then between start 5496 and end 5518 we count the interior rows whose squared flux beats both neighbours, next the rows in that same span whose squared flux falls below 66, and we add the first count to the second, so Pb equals 7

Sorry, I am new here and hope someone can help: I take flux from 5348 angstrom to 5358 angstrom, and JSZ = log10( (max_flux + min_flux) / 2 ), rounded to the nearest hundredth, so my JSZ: 0.91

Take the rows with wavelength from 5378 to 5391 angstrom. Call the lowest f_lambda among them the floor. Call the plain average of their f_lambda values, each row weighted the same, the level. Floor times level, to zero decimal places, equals 73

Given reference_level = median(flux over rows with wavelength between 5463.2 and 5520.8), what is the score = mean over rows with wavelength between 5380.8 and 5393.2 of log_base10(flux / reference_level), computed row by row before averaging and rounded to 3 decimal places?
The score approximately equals 0.019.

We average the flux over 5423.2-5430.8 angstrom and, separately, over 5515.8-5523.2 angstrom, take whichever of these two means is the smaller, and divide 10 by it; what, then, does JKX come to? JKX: 1.12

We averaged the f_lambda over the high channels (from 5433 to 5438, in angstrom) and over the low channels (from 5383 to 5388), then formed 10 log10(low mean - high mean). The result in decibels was 0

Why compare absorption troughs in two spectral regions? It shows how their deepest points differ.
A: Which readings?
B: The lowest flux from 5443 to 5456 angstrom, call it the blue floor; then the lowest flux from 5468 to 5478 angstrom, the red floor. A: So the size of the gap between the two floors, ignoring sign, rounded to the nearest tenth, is 1.6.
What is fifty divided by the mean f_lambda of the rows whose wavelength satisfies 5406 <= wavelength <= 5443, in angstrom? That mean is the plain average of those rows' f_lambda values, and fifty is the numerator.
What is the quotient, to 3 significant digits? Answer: 6.07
